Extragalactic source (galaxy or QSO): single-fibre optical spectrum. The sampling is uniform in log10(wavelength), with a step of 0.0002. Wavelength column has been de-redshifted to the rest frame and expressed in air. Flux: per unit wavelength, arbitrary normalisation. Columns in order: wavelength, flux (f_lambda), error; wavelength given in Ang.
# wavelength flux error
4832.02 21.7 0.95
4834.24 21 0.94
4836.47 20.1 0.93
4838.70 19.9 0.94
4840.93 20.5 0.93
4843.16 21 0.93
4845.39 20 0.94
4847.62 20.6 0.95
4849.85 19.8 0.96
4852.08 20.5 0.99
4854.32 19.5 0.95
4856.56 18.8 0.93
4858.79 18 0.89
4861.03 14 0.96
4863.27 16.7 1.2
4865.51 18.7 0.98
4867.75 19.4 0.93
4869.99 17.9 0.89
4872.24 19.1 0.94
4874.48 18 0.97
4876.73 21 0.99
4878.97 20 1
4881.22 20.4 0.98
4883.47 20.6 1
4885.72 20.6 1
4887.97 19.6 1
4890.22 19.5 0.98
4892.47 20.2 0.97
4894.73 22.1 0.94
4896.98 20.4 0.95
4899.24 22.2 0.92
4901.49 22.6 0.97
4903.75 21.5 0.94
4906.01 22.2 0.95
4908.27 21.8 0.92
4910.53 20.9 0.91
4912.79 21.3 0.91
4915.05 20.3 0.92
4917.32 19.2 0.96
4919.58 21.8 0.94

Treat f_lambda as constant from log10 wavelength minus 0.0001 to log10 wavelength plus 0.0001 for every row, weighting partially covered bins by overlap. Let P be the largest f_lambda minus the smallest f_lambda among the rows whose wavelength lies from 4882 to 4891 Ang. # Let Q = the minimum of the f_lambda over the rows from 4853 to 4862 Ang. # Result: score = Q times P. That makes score 15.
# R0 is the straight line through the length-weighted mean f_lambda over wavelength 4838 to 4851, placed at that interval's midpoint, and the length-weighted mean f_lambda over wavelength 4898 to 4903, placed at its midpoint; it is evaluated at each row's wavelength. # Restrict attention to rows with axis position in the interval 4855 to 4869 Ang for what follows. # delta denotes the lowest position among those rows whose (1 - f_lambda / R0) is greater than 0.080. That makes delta 4856.56 Ang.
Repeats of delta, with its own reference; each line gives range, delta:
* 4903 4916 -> 4915.05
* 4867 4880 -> 4867.75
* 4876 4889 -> 4887.97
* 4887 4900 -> 4887.97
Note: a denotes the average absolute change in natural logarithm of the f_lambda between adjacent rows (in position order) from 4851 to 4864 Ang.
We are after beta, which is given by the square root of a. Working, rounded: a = 0.112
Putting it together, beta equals 0.33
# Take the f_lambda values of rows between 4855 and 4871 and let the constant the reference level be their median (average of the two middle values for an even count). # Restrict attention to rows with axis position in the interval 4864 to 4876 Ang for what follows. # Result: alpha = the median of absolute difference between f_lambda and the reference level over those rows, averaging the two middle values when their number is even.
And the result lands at 0.7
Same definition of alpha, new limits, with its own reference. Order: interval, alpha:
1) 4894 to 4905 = 4.1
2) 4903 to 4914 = 3.5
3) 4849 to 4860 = 1.5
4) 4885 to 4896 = 2.2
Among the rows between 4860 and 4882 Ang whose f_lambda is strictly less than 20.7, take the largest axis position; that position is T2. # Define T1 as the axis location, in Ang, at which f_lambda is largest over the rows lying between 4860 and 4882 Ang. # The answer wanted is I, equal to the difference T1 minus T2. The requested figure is -4.5 Ang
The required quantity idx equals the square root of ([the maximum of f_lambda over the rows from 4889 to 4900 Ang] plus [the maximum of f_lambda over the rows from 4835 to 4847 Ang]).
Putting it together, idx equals 6.57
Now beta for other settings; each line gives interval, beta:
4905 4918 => 0.19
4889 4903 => 0.25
